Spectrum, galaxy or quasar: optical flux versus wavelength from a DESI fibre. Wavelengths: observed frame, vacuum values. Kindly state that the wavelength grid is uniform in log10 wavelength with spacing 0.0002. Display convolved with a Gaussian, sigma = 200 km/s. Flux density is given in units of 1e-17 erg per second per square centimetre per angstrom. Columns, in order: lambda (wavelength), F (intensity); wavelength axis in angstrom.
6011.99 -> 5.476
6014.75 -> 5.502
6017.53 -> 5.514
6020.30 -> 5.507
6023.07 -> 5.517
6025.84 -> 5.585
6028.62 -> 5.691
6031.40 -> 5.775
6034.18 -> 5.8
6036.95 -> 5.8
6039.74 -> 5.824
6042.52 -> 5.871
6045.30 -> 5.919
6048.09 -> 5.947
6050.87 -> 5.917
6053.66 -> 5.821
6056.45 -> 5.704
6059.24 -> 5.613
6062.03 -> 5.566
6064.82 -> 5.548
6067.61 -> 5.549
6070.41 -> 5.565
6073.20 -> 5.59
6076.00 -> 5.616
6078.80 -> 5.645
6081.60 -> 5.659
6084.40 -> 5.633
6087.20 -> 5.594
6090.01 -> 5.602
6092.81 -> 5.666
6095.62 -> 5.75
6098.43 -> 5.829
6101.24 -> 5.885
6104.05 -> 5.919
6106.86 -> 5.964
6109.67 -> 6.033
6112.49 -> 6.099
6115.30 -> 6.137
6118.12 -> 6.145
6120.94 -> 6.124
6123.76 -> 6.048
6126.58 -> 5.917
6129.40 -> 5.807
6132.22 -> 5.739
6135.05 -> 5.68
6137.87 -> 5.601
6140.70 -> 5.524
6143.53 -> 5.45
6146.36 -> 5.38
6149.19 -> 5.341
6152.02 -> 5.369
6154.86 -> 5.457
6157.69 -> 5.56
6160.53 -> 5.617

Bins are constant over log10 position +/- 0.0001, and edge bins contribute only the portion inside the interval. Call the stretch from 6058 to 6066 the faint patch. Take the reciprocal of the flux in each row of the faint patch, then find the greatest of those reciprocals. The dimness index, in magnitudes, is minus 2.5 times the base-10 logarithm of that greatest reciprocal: 1.86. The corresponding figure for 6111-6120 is 1.96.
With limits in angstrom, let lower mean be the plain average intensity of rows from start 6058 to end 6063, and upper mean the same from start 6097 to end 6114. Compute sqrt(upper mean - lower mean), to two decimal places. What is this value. 0.60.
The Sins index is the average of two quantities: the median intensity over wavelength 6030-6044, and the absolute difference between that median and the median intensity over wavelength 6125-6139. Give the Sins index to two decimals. 2.93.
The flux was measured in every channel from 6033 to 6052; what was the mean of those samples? 5.87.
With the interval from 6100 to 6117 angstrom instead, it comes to 6.01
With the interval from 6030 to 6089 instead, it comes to 5.71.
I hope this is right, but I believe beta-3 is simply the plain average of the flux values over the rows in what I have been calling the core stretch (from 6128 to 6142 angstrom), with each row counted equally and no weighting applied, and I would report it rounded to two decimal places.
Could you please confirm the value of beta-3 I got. 5.67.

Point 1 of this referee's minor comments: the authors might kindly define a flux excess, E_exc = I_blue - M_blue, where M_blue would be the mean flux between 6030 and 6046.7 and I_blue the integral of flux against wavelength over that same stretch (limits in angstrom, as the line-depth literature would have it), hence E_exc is 91.5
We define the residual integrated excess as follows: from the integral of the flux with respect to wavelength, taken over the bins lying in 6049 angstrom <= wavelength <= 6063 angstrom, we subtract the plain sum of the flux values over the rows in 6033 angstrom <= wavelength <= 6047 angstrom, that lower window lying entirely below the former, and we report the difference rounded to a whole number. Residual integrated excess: 51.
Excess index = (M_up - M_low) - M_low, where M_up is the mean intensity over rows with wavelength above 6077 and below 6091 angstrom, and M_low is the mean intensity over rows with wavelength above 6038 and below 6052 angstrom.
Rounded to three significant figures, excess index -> -6.16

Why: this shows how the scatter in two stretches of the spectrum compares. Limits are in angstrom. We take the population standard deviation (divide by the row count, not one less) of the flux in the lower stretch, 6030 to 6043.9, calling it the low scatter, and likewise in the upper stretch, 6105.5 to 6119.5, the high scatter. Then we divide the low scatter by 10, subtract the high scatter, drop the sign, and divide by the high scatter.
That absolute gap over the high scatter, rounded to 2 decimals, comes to 0.95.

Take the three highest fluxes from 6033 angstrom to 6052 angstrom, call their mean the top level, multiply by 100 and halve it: 296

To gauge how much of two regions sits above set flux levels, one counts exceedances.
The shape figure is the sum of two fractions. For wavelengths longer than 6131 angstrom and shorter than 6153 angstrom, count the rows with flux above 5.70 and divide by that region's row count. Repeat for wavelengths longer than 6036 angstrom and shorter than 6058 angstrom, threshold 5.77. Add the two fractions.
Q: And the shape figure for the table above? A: 1.00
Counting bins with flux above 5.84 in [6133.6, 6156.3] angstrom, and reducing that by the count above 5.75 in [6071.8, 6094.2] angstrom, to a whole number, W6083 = 0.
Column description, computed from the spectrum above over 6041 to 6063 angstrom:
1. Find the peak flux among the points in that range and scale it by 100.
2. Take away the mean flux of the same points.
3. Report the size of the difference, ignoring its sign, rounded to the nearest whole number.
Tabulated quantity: 589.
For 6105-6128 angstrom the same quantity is 608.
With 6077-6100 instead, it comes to 577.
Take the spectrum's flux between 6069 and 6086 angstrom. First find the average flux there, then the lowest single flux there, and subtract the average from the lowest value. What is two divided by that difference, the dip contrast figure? -37.7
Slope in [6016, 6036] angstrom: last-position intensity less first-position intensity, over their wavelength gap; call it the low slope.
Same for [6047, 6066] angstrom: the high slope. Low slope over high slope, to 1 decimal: -0.7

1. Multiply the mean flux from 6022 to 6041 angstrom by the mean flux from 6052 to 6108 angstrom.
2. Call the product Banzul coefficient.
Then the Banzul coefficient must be 32.5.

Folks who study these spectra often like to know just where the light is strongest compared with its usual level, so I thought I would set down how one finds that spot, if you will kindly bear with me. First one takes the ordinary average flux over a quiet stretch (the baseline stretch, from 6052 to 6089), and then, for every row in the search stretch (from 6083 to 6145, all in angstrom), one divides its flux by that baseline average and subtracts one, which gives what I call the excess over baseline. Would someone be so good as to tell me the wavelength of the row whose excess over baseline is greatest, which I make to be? 6118.12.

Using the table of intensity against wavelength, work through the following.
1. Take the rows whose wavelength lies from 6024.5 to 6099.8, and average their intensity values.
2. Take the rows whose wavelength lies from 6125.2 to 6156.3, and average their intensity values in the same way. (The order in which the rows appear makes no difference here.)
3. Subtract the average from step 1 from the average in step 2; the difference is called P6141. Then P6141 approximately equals -0.14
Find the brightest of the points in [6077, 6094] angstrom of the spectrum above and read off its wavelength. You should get 6092.81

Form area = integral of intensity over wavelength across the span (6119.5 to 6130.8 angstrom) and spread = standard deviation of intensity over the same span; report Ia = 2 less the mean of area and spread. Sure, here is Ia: -31.8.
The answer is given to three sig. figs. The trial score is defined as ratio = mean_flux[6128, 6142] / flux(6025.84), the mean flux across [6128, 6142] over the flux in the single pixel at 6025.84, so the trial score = 1.02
